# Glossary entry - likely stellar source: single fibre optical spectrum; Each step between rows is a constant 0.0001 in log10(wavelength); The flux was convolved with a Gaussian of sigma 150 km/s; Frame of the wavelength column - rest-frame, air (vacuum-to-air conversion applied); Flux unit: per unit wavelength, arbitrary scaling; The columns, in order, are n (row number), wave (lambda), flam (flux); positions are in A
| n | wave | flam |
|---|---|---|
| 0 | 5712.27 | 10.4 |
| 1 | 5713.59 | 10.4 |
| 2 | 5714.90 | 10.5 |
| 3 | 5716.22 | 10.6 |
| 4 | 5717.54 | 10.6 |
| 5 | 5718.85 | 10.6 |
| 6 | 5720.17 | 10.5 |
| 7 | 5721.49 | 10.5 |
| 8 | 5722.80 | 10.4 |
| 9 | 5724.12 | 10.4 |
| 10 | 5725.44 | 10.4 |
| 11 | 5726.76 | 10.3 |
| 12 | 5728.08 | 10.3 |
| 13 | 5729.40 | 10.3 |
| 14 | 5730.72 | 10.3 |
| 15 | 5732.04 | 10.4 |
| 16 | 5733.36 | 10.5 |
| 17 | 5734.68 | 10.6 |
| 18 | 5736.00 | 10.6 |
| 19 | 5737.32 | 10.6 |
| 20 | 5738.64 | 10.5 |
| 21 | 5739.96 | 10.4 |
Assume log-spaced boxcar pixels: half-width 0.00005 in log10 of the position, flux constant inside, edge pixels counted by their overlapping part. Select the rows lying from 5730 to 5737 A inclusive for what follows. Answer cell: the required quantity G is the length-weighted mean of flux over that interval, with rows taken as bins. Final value 10.5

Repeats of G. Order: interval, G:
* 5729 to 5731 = 10.3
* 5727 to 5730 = 10.3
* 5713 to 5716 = 10.5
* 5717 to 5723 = 10.5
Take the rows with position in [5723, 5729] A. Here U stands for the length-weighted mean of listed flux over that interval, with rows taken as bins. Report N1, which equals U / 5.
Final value 2.07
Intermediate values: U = 10.3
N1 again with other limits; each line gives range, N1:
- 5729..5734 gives 2.08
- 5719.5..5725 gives 2.09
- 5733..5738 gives 2.12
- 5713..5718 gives 2.10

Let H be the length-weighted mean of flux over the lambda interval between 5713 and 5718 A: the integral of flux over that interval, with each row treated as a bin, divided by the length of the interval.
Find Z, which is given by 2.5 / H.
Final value 0.238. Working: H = 10.5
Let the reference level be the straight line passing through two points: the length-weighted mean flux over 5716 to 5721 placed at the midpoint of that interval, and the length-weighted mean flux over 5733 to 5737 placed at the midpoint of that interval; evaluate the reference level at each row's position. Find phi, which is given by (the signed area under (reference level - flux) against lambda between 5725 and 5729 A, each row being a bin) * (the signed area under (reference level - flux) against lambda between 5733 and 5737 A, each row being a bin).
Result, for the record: 0.02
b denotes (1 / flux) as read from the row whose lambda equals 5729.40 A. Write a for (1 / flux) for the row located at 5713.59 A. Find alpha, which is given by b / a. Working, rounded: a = 0.0962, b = 0.0971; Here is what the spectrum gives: 1.01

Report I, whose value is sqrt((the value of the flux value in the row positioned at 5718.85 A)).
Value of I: 3.26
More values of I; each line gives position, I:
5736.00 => 3.26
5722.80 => 3.22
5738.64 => 3.24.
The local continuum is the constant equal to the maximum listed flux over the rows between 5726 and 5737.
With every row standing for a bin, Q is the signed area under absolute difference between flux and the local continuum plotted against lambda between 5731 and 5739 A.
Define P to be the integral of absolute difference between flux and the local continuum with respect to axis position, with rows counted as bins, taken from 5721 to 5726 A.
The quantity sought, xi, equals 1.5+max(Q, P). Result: 2.39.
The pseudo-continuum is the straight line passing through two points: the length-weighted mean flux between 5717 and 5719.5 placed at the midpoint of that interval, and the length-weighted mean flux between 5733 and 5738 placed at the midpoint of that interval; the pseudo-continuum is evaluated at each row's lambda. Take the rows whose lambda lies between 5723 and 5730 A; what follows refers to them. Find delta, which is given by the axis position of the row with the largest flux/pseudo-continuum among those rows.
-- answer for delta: 5725.44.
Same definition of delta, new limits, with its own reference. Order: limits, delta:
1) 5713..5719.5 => 5718.85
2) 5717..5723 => 5718.85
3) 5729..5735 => 5734.68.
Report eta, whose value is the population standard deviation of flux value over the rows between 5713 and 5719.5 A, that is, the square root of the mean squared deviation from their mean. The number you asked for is 0.080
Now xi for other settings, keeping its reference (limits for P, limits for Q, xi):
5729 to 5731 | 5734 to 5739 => 2.10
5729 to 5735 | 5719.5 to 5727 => 2.82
